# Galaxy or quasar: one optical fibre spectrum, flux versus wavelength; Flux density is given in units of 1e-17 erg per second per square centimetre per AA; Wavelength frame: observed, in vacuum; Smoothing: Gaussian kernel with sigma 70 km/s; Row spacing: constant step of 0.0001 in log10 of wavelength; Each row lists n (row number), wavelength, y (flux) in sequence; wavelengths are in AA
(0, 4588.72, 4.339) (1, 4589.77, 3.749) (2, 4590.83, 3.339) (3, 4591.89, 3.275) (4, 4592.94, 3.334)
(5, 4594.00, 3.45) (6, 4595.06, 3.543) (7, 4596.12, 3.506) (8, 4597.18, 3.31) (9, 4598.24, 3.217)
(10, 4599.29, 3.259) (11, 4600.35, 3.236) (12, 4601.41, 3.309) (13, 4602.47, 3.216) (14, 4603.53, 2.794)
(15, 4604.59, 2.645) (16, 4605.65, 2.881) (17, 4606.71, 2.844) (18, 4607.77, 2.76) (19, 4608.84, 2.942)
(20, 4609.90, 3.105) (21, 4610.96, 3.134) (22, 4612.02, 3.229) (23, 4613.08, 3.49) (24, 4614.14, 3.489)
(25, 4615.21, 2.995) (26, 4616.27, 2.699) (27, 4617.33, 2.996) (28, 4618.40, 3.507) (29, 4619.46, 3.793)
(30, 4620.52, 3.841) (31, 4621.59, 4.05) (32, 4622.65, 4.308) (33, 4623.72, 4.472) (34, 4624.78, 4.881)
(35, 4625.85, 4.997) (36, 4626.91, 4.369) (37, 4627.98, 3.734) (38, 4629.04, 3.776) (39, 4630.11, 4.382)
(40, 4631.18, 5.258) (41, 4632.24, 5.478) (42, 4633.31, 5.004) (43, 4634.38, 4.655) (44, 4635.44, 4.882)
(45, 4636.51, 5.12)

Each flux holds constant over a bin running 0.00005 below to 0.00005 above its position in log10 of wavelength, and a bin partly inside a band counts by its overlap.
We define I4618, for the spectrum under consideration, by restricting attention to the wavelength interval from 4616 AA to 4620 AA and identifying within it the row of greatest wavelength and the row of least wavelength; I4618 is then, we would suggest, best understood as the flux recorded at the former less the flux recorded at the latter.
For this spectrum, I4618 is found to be 1.1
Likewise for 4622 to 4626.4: 0.7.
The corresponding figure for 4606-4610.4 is 0.3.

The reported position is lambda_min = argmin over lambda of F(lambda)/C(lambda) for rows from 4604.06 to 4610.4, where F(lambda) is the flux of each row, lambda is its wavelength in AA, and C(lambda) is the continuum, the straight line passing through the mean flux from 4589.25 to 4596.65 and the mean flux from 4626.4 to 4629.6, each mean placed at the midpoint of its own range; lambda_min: 4604.59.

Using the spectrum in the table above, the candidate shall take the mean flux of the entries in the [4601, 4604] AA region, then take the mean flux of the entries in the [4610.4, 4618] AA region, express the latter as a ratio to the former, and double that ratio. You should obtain 2.03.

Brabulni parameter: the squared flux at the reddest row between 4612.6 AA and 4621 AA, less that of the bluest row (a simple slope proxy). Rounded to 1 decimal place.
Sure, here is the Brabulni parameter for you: 2.6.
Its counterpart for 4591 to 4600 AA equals -0.1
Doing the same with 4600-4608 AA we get -2.9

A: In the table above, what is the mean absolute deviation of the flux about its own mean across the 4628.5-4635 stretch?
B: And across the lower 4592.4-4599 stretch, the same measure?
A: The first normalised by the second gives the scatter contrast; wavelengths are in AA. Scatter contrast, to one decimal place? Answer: 4.6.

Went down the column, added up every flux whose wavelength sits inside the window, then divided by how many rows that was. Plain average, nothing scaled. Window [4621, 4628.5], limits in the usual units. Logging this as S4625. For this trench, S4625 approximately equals 4.4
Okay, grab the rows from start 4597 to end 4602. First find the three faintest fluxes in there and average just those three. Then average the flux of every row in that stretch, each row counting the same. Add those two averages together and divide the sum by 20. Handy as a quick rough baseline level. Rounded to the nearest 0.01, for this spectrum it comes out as 0.33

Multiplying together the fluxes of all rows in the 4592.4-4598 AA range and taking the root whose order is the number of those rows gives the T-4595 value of 3.43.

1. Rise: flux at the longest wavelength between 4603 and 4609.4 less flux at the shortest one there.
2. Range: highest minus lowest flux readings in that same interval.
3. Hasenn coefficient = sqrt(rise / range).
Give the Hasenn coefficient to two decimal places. 0.71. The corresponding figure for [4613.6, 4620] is 0.53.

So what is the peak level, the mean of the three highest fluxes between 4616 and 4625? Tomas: 4.55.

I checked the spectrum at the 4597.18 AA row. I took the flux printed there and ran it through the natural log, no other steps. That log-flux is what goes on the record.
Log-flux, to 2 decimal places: 1.20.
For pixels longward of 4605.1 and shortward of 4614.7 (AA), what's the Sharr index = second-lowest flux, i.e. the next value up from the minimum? 2.844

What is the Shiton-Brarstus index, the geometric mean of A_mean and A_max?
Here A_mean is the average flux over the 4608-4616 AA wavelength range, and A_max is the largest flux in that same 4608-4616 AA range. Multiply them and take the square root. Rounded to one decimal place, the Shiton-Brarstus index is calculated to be 3.3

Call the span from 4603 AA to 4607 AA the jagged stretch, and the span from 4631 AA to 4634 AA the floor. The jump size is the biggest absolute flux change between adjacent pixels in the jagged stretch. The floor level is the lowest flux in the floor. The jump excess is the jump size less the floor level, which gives -4.8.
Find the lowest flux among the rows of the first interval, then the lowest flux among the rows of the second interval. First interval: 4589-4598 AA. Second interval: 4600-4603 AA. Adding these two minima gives 6.5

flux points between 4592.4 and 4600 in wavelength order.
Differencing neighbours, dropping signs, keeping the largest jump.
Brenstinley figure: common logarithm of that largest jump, -0.71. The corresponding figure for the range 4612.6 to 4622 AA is -0.29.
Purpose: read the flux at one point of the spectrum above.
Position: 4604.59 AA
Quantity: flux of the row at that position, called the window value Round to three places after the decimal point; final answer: 2.645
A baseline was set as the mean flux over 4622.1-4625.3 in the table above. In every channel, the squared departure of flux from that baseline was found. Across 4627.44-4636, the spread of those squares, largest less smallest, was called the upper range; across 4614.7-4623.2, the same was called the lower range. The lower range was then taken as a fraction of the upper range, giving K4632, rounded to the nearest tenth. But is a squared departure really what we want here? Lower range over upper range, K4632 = 4.0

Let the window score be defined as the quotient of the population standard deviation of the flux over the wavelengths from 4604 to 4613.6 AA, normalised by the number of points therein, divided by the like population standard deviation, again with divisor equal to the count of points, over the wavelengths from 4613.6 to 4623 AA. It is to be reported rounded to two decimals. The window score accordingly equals 0.49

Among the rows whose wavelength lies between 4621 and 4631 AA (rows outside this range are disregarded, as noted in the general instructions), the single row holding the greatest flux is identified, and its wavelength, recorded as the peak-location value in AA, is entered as 4625.85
